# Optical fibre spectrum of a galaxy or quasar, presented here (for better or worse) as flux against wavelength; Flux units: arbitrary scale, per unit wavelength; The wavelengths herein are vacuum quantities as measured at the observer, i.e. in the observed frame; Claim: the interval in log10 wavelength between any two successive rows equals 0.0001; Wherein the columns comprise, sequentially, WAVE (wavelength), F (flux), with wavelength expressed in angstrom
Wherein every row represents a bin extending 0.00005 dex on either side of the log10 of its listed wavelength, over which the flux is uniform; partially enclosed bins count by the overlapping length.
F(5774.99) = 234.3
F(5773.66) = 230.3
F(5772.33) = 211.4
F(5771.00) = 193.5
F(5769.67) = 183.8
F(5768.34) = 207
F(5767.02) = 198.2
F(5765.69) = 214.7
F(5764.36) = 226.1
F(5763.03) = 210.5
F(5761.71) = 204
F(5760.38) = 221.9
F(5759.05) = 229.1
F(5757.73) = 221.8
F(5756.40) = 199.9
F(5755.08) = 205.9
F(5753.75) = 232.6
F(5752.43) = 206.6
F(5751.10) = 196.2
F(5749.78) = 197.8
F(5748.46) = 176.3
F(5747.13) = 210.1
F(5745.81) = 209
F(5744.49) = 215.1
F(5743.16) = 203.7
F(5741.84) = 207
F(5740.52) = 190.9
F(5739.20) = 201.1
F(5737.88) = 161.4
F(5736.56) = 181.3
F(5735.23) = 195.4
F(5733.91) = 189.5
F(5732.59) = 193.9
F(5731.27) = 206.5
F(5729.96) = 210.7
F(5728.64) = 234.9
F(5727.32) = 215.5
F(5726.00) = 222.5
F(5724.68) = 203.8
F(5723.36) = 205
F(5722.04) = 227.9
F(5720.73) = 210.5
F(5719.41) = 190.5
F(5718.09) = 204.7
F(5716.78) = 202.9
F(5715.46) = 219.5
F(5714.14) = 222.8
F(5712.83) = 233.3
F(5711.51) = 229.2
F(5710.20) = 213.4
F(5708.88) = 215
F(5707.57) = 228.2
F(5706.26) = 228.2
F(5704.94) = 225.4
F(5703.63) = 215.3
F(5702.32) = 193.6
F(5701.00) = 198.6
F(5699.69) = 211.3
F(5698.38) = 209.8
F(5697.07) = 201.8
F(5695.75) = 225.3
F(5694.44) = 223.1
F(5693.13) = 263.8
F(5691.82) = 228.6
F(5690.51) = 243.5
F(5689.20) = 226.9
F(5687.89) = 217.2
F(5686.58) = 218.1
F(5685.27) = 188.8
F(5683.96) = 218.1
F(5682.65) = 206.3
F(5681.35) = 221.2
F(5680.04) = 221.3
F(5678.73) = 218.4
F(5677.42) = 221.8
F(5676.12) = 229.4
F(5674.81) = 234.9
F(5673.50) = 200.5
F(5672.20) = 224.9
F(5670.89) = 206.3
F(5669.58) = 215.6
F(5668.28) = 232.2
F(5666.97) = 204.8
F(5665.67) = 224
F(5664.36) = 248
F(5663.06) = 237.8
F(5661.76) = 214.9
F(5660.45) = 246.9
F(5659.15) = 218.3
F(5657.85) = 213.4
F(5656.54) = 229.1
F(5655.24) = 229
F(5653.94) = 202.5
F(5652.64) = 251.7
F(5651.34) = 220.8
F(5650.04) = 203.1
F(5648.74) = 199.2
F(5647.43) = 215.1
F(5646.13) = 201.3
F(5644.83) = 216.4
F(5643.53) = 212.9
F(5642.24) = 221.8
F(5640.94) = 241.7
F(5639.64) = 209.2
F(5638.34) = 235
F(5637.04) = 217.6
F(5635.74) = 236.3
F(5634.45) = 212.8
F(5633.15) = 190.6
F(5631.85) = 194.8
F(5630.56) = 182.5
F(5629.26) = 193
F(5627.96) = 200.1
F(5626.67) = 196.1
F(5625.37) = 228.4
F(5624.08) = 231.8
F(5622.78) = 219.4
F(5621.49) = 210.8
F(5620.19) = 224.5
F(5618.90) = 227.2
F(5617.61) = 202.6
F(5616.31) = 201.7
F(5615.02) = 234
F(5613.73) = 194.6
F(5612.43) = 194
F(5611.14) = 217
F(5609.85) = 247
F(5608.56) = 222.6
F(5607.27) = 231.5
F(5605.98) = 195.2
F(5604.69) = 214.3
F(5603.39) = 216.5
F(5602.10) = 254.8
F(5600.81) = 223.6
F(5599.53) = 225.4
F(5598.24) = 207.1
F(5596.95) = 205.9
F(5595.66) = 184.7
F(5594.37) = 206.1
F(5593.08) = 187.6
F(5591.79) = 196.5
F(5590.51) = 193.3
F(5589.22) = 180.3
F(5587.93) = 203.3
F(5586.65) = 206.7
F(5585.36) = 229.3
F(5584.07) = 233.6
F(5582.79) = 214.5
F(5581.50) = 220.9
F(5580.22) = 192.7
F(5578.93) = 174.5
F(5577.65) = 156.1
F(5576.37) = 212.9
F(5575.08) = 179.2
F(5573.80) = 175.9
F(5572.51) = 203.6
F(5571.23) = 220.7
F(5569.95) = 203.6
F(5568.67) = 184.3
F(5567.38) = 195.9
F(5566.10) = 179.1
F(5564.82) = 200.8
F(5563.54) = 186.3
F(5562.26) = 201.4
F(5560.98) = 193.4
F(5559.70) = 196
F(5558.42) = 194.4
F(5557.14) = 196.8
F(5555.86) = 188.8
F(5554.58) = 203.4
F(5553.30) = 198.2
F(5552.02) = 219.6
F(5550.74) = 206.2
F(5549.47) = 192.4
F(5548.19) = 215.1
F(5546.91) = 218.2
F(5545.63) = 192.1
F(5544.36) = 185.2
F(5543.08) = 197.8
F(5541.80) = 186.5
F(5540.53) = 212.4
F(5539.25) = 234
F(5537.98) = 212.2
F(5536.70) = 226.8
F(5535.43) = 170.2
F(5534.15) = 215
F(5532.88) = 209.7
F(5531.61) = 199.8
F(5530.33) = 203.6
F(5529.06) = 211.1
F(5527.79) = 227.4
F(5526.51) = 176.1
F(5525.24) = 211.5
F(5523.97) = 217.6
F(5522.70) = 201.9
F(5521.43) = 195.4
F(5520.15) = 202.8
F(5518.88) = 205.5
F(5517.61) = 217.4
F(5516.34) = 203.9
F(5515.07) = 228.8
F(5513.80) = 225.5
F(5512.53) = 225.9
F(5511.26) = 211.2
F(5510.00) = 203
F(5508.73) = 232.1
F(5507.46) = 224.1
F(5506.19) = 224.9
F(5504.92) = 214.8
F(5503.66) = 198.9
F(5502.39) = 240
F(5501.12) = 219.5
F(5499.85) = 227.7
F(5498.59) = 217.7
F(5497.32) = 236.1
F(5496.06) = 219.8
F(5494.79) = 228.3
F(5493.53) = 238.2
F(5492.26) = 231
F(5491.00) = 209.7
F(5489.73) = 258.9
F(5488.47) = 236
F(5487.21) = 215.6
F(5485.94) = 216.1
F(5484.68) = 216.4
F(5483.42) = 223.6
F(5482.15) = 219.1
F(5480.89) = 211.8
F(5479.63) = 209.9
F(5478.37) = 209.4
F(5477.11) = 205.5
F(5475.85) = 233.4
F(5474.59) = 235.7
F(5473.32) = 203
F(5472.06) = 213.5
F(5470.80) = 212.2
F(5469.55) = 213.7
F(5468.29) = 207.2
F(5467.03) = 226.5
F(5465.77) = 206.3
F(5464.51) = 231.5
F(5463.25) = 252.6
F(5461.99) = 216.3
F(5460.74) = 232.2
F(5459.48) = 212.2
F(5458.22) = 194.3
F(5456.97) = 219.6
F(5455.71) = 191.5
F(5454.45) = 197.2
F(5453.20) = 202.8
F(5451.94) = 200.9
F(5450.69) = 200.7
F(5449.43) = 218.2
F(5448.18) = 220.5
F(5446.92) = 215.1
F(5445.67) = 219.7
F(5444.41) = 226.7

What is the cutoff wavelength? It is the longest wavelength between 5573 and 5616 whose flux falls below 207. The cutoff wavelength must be 5613.73 angstrom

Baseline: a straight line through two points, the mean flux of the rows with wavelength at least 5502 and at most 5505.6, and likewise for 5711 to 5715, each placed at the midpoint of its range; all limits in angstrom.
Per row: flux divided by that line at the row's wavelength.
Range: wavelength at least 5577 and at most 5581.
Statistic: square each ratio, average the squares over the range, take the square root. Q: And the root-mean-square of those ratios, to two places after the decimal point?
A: 0.79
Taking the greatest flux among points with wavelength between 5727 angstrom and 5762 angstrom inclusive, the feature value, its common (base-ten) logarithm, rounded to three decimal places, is 2.371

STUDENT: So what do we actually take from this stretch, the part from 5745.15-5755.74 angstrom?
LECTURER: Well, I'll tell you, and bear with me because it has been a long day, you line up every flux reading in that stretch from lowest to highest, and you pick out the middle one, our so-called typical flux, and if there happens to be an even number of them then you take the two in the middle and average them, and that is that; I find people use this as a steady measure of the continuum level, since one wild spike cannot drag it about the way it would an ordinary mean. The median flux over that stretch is 206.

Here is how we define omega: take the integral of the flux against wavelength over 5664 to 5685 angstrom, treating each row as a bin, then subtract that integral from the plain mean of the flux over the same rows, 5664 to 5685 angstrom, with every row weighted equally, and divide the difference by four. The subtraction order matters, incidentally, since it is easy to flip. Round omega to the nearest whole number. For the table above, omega -1097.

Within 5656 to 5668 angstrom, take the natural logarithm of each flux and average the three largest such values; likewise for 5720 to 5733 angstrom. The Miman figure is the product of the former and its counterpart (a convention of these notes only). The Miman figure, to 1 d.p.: 29.9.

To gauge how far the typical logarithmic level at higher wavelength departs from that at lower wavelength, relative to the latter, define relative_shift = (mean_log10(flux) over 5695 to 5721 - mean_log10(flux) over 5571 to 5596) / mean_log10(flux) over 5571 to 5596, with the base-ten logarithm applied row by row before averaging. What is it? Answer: 0.015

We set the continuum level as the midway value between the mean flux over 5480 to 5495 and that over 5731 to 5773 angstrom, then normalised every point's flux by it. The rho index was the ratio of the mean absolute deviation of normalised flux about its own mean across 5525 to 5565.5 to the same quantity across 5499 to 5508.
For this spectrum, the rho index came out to 1.3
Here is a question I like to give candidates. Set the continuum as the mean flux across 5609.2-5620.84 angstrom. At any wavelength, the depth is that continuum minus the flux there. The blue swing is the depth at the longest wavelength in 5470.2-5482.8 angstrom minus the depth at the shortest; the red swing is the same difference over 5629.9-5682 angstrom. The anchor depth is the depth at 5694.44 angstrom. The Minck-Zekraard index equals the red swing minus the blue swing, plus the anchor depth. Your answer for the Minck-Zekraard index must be -39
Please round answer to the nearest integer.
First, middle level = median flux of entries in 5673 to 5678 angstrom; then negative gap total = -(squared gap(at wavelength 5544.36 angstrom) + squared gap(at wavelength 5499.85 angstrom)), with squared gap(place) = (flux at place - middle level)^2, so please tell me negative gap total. -1637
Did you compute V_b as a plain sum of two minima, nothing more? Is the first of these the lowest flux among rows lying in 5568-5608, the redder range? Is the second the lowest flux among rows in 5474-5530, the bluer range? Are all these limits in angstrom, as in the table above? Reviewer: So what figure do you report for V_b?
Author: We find 332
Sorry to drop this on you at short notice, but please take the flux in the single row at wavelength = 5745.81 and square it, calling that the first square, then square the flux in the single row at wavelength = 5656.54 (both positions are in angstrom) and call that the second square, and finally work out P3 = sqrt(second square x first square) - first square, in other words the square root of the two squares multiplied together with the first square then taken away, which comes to 4201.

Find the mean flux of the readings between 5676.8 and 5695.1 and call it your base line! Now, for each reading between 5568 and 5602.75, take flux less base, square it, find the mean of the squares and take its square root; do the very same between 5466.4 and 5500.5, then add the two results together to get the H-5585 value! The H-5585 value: 42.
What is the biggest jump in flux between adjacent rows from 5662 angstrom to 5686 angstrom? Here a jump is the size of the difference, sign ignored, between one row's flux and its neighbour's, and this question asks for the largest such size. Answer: 34.4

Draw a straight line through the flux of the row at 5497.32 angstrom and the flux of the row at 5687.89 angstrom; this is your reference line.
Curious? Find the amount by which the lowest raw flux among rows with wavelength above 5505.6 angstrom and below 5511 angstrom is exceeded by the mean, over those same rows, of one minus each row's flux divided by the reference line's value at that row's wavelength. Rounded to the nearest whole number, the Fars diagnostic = -203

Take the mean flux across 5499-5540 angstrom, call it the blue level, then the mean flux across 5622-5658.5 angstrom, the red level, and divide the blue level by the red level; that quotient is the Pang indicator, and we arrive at 0.99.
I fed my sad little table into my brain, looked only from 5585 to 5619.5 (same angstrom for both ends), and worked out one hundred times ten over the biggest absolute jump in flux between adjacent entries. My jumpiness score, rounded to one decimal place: 25.4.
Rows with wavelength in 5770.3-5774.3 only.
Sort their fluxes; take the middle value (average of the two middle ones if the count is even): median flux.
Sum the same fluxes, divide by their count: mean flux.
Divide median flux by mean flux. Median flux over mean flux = 1.00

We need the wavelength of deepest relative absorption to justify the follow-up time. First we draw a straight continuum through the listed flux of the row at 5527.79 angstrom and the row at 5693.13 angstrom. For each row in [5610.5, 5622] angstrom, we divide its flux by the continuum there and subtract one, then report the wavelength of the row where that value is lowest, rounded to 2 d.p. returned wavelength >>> 5612.43 angstrom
